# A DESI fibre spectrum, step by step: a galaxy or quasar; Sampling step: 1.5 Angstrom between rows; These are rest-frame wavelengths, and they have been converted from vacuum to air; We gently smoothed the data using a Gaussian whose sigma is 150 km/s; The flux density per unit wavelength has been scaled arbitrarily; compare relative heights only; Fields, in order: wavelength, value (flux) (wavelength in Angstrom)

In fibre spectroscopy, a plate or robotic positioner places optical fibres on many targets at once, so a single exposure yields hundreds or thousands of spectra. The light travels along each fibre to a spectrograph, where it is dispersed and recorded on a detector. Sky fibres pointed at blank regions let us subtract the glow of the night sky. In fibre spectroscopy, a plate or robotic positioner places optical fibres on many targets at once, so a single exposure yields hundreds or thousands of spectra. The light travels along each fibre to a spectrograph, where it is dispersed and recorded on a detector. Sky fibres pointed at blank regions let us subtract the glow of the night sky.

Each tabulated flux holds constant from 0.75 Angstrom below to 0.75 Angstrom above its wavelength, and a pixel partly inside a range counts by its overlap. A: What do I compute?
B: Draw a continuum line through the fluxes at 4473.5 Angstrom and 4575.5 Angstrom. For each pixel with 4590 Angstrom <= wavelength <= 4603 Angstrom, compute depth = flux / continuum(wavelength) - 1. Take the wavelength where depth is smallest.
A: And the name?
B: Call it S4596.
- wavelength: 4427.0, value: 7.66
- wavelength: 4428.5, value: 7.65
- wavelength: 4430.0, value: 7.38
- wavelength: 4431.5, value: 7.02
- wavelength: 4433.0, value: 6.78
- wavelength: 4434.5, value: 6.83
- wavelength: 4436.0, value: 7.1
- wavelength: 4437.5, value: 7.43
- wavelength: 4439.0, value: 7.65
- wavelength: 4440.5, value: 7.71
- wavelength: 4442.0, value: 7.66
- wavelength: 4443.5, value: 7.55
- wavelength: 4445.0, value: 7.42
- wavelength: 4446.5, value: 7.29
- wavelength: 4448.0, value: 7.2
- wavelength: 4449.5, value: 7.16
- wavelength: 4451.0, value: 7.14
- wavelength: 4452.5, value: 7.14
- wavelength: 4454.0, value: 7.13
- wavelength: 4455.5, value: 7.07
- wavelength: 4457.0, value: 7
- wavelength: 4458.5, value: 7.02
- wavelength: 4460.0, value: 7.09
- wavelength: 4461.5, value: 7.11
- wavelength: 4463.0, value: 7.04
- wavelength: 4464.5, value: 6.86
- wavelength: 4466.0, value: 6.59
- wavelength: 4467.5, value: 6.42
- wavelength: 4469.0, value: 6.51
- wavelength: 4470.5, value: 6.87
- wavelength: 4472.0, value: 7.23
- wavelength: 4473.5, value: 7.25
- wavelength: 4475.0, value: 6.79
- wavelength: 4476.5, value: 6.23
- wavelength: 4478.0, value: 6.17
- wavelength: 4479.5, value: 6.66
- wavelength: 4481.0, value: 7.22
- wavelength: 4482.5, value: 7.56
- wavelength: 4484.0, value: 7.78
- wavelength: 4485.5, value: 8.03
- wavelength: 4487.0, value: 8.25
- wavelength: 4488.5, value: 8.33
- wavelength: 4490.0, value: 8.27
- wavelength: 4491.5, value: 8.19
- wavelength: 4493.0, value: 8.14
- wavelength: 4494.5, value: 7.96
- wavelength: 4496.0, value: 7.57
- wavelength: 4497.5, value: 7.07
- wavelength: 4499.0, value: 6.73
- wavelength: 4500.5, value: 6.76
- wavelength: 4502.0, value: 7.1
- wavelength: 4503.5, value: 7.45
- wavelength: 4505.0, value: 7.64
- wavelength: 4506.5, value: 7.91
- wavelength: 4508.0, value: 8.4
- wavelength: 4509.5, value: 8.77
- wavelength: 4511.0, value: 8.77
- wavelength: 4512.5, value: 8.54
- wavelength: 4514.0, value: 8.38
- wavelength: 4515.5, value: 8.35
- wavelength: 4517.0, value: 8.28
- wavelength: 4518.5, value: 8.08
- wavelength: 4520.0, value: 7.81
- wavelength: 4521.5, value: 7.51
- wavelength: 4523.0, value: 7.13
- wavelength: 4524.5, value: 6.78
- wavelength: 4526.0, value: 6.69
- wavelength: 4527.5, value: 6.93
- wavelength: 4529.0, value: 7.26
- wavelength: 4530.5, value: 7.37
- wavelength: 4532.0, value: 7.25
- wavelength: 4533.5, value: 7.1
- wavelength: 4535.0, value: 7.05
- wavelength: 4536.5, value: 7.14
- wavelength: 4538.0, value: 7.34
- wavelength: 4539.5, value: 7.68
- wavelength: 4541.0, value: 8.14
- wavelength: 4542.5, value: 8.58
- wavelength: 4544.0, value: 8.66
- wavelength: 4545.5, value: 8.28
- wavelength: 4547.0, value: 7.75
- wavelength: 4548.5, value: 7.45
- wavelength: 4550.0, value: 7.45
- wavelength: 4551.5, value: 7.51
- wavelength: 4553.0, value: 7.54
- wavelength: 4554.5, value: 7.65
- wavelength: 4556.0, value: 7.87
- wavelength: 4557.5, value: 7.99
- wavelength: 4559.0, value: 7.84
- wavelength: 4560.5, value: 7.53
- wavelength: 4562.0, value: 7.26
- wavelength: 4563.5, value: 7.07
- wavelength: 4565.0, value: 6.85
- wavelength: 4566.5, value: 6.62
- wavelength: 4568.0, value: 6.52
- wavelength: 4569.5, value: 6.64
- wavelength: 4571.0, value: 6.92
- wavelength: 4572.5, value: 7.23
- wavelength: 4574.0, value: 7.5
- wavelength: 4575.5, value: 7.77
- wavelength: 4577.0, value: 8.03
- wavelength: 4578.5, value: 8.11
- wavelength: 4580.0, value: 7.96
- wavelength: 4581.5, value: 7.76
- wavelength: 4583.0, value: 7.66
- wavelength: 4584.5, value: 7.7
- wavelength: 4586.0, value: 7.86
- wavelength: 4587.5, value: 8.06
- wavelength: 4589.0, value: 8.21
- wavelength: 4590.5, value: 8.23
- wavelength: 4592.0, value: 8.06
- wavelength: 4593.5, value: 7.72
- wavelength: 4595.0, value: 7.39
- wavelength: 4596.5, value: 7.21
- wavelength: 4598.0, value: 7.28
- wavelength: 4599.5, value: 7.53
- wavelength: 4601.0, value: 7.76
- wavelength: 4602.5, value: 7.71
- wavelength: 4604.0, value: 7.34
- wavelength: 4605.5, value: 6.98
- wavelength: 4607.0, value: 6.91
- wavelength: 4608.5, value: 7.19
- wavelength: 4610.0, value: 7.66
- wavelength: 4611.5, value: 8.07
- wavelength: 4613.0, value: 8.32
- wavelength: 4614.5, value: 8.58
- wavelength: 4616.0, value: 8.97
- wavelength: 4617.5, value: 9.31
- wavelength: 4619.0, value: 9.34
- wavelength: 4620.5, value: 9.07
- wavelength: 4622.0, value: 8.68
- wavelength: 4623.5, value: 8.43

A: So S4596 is 4596.5 Angstrom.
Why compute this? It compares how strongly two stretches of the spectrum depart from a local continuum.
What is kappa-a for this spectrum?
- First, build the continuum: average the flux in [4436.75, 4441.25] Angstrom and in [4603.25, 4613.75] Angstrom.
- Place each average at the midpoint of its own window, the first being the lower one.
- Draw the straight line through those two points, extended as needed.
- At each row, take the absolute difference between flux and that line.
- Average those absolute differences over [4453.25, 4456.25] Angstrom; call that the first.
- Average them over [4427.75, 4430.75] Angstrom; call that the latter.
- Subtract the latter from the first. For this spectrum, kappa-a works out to 0.35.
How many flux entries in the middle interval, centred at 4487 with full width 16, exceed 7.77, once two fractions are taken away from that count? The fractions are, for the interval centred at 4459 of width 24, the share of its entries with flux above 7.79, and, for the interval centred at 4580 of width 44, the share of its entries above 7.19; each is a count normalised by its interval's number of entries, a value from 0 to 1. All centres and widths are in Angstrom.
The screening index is 7.2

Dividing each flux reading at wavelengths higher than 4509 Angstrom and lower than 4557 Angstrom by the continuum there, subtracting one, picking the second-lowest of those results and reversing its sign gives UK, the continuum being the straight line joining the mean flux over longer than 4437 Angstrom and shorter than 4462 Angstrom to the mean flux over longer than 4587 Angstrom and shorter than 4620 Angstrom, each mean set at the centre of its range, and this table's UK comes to 0.106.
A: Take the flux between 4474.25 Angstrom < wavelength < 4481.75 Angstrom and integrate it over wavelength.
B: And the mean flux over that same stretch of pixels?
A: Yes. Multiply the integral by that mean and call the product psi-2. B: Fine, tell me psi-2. 328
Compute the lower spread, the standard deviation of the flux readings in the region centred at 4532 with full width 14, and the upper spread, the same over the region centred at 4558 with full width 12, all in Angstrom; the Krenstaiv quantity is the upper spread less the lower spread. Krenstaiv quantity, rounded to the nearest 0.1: 0.1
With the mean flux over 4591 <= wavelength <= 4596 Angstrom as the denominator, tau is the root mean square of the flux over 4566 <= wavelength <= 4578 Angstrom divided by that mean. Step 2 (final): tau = 0.93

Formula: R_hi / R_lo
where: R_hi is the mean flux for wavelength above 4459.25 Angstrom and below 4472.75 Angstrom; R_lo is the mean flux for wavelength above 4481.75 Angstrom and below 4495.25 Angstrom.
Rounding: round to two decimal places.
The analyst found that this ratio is 0.85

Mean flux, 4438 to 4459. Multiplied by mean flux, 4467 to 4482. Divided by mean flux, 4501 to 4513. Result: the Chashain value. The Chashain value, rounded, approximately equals 6.1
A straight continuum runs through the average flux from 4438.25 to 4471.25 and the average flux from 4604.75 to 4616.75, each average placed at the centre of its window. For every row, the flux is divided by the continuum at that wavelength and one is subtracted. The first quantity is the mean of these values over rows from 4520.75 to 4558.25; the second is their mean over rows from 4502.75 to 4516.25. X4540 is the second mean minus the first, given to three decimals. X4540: 0.117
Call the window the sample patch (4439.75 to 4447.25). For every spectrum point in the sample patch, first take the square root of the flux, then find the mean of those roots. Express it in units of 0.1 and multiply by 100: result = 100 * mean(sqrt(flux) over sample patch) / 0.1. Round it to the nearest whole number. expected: 2743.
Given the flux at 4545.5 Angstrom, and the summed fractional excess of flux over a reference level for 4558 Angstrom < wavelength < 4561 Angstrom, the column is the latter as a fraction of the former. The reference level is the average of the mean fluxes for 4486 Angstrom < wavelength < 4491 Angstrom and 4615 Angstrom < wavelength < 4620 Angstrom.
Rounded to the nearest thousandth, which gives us -0.029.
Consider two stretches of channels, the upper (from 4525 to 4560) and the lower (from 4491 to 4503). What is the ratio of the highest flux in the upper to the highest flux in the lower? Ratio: 1.06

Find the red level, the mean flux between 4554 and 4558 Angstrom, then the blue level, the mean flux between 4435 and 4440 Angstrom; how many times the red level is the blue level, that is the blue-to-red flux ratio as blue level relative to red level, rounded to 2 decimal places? 0.94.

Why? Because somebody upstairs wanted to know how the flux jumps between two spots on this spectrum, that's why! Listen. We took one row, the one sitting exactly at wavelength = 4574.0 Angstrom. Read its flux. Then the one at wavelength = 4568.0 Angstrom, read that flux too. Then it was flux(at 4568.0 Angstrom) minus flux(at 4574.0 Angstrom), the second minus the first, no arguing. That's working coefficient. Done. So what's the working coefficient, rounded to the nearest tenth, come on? -1.0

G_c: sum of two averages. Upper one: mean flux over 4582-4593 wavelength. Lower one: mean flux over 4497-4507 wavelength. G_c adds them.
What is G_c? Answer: 15.2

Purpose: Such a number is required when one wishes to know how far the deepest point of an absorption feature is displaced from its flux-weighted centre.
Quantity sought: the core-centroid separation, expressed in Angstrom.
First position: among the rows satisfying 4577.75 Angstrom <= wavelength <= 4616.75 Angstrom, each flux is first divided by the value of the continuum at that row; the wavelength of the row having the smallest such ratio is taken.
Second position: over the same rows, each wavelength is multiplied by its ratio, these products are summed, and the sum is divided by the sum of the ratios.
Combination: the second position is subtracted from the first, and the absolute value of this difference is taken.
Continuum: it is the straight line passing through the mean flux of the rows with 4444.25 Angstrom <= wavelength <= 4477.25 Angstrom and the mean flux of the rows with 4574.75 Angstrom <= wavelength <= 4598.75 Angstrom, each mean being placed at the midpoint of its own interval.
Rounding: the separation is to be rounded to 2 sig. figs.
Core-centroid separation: 9.8 Angstrom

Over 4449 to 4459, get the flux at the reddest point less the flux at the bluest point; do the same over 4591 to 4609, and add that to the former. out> -1.0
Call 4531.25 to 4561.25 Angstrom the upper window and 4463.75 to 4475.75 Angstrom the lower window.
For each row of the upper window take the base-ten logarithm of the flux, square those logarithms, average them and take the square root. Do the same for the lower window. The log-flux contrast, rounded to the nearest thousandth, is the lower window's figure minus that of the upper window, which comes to -0.052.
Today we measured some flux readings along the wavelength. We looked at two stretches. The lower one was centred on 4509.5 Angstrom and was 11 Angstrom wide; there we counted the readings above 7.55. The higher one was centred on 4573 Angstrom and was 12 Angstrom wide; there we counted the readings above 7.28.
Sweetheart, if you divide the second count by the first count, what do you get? 0.57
